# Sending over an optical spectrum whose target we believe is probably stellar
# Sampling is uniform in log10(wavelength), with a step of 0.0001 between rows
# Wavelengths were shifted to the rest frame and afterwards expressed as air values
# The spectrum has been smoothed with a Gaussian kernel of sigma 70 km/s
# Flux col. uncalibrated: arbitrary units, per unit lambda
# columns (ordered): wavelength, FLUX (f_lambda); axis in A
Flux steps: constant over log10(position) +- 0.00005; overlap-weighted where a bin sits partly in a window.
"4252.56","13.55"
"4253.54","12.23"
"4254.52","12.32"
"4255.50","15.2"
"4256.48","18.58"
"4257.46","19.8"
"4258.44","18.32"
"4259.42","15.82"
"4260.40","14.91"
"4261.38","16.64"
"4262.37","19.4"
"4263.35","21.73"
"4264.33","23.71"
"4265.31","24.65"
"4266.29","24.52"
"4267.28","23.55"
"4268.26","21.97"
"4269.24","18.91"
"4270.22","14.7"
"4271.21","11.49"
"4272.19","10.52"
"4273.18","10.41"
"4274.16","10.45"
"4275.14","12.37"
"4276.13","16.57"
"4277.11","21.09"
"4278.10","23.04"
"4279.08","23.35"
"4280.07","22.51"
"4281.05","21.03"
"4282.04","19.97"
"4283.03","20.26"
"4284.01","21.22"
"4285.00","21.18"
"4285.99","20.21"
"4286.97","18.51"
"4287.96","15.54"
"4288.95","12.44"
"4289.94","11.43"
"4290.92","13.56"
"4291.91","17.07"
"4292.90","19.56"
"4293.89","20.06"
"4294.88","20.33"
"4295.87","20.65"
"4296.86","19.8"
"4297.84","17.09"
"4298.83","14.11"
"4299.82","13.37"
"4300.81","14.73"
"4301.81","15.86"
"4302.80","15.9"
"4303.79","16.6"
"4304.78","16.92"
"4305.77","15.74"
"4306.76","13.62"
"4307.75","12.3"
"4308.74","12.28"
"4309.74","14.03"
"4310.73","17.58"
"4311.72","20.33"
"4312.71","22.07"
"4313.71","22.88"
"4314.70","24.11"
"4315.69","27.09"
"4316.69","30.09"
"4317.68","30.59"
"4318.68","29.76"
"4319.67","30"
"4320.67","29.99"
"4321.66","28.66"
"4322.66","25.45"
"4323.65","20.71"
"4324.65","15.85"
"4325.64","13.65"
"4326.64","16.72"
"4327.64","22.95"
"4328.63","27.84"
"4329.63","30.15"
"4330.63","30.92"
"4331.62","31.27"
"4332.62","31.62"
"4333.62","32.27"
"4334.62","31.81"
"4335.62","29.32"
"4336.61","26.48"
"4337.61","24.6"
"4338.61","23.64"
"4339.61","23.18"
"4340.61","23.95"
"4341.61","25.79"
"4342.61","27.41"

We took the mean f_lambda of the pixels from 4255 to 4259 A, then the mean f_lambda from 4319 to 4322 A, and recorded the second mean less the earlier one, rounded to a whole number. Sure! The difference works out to 12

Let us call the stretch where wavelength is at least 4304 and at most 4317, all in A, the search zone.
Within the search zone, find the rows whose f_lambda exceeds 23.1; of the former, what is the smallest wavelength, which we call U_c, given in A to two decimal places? 4314.70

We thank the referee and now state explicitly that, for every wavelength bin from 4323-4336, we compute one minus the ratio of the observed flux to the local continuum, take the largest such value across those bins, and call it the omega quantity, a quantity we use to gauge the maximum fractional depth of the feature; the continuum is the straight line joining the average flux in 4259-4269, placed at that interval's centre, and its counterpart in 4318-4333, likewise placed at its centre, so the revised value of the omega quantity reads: 0.47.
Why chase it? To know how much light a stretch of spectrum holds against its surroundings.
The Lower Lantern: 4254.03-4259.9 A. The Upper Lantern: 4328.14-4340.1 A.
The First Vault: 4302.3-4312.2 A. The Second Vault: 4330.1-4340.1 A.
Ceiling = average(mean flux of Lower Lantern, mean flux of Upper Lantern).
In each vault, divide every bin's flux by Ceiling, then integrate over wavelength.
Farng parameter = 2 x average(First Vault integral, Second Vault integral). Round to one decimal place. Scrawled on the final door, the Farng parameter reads 19.4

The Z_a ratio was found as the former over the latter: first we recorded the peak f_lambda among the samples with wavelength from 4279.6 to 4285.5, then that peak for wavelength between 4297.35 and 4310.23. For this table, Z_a 1.3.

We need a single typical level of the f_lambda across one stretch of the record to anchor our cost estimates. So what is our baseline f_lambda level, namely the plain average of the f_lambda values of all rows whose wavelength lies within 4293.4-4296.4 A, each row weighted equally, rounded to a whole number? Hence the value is 20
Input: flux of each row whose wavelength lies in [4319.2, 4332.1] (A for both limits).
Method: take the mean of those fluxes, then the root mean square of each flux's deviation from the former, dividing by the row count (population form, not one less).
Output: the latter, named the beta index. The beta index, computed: 6.1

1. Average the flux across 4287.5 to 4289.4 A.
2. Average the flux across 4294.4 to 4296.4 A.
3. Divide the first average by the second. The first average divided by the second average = 0.68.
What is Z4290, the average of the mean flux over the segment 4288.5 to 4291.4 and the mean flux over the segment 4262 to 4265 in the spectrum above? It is 17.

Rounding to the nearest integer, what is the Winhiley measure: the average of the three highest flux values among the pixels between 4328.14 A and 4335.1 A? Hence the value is 32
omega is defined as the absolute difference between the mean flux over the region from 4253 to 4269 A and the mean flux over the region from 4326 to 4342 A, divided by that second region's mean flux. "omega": 0.30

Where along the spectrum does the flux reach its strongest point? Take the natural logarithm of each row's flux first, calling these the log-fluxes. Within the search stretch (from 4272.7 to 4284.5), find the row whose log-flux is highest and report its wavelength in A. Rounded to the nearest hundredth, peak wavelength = 4279.08 A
